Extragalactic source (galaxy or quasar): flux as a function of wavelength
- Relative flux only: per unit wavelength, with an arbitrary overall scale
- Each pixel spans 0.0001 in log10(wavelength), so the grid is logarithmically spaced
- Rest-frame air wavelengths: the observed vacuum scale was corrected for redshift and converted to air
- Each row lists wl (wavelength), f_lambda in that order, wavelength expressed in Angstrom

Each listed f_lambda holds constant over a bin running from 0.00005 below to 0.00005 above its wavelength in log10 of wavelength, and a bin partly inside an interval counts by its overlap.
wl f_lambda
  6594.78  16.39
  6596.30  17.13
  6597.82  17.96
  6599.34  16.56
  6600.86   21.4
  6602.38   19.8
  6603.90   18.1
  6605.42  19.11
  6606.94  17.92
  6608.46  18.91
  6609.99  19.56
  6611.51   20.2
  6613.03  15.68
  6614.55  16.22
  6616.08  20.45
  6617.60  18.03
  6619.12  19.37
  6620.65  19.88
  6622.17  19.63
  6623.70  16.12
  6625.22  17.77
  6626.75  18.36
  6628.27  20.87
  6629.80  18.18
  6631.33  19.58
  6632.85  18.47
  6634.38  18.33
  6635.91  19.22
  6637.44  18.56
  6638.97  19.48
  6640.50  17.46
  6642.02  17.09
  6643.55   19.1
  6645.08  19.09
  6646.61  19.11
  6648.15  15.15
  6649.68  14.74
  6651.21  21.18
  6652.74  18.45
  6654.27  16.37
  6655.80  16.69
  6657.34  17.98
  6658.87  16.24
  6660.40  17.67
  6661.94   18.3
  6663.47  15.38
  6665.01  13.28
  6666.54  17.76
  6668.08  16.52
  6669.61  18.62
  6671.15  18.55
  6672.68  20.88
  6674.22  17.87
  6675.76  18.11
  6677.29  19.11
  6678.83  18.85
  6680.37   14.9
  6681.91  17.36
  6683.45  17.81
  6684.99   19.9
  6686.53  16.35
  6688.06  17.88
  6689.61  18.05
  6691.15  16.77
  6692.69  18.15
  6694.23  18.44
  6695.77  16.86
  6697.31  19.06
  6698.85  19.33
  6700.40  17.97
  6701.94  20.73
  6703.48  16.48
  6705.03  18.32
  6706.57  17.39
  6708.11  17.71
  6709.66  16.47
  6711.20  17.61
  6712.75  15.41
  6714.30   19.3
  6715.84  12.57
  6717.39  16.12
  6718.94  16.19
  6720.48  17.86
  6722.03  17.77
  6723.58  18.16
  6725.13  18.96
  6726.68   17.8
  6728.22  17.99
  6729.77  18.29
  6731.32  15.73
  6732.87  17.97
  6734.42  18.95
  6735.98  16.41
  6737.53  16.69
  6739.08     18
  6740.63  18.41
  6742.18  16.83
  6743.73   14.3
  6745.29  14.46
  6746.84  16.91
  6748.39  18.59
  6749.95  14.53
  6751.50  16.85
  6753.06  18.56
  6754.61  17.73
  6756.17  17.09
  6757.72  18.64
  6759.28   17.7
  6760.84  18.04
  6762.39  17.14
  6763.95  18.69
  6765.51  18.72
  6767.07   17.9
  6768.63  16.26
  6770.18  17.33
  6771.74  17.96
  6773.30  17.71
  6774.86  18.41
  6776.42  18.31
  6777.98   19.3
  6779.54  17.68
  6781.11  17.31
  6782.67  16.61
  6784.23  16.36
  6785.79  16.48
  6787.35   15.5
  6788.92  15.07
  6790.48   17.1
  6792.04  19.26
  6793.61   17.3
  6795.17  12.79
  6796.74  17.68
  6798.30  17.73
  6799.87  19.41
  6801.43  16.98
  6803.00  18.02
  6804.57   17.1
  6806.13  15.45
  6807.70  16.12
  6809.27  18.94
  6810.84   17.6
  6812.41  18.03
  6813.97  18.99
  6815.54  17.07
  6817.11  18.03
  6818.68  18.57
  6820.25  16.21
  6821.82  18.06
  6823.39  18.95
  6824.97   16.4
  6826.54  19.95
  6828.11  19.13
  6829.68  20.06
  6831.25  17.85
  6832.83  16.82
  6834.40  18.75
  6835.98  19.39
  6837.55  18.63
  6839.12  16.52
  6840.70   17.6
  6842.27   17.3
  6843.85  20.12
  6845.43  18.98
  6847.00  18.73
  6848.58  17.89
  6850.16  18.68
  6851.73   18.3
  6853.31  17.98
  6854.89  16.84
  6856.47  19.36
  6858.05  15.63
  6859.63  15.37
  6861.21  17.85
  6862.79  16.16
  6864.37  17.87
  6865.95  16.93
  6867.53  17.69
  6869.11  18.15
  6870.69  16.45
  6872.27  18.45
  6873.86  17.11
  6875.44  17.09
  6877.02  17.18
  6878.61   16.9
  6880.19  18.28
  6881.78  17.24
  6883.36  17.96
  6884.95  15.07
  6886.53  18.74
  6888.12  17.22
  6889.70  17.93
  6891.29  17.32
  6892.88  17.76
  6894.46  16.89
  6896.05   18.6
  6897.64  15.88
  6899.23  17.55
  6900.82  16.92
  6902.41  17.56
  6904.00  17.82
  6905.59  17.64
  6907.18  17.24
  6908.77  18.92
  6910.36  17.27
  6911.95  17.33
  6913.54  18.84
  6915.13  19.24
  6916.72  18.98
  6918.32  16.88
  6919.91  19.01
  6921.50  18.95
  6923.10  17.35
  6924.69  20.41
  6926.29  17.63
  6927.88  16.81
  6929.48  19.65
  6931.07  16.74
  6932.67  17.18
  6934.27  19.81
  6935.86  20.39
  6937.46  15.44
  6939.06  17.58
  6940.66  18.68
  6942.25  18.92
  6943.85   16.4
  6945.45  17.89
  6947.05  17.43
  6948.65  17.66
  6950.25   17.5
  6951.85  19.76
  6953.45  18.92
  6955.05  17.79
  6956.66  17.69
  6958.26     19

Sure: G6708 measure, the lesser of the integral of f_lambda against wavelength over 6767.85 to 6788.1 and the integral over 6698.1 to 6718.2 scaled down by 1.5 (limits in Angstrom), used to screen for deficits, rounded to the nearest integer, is 232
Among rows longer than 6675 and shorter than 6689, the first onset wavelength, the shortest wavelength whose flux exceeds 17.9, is 6675.76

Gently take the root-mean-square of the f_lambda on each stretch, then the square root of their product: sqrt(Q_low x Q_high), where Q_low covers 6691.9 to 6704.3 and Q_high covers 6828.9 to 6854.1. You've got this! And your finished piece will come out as 18.4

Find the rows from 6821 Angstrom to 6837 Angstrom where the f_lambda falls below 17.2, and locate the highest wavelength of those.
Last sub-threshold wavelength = 6832.83 Angstrom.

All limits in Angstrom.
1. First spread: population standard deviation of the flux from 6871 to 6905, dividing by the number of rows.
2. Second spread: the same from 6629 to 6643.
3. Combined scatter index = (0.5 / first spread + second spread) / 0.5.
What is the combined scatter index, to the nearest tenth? 2.8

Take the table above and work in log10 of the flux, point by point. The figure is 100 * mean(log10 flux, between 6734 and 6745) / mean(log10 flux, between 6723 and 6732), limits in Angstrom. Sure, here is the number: 98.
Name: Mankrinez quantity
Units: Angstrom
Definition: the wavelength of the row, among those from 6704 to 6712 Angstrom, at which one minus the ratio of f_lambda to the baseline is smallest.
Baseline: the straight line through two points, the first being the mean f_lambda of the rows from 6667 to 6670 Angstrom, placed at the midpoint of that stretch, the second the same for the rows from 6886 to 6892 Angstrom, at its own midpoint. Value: 6705.03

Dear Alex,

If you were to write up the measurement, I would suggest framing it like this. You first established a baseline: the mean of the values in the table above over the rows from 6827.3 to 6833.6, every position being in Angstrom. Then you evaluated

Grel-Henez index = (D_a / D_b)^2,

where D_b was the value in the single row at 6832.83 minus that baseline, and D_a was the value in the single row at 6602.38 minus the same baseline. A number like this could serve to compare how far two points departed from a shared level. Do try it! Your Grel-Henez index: 1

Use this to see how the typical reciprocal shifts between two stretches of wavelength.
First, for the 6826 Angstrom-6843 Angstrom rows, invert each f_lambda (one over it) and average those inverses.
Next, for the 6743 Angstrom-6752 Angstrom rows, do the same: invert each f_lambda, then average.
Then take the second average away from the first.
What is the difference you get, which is -0.0087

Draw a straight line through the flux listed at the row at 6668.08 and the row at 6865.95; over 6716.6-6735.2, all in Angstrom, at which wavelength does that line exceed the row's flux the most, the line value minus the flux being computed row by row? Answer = 6731.32 Angstrom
